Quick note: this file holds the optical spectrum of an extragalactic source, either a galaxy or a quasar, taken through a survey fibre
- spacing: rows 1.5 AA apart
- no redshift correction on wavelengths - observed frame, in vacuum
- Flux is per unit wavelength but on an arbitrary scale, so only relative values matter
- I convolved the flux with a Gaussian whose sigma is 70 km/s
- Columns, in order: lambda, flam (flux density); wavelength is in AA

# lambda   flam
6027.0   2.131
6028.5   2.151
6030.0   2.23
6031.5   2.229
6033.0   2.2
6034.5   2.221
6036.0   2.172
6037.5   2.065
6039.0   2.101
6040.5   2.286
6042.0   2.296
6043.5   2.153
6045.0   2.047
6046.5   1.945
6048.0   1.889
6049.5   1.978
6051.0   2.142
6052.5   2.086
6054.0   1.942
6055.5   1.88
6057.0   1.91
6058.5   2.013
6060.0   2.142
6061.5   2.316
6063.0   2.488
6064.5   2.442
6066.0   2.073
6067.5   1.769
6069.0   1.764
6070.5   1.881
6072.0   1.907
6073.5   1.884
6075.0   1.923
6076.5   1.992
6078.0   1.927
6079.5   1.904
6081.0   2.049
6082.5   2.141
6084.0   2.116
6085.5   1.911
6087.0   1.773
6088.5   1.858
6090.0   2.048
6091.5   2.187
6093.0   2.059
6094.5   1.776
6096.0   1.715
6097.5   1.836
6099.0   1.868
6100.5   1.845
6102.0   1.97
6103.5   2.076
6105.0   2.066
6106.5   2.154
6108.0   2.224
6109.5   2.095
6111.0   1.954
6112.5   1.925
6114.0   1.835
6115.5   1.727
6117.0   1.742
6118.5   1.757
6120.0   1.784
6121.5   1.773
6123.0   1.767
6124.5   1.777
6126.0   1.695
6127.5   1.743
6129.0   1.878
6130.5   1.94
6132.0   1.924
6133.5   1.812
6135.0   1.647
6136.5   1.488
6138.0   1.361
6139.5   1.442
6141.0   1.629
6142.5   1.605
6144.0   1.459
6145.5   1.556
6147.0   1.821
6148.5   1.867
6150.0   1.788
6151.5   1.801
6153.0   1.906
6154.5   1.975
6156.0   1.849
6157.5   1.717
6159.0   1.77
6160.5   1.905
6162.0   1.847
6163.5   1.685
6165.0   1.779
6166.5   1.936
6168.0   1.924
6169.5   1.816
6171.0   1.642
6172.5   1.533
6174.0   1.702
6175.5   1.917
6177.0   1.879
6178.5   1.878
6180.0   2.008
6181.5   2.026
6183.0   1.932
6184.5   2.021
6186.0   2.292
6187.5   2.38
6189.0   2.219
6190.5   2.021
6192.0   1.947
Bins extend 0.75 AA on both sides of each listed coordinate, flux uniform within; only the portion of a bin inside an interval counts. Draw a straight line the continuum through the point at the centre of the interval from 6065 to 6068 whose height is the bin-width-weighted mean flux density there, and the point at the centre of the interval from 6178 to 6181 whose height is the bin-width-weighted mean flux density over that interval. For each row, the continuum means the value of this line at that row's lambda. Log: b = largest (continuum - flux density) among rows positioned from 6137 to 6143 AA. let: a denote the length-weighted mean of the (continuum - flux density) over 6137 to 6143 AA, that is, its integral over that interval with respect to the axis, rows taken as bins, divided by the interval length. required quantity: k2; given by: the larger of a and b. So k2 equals 0.60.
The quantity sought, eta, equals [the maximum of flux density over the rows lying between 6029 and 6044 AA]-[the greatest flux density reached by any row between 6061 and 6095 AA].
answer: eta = -0.2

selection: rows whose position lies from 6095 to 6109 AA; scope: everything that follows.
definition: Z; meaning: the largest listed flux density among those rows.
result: 2.224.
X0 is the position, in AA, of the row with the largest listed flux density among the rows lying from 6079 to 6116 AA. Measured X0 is 6108.0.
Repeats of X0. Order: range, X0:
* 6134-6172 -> 6154.5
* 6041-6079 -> 6063.0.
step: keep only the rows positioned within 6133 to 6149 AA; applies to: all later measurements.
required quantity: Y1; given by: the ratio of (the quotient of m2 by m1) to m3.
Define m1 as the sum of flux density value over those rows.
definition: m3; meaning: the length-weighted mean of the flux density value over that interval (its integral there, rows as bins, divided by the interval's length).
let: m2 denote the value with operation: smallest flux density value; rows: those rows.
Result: 0.0481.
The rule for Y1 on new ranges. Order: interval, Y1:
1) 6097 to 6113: 0.0416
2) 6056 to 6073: 0.0377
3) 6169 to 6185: 0.0408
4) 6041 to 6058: 0.0416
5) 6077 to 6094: 0.0405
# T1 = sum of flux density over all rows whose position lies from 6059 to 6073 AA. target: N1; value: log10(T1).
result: 1.27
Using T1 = 18.8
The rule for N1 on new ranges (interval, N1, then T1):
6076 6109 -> 1.64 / 43.5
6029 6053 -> 1.53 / 34.0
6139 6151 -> 1.12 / 13.2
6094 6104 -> 1.12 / 13.1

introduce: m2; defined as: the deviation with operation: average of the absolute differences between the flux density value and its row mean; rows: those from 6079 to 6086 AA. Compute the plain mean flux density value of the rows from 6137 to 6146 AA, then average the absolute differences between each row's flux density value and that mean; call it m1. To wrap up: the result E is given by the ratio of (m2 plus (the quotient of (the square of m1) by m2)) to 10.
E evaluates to 0.018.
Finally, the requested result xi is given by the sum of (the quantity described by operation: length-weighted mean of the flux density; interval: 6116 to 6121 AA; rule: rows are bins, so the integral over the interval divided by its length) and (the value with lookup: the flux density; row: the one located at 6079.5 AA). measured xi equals 3.7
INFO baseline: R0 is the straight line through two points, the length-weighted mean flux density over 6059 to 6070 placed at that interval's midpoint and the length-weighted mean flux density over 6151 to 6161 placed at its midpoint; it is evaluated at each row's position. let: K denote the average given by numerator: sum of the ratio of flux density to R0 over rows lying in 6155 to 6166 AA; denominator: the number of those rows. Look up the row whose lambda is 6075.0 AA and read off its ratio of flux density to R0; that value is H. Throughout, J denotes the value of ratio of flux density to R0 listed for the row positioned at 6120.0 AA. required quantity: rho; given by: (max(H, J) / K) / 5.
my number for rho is 0.187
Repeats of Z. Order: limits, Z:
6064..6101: 2.442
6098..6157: 2.224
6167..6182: 2.026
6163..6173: 1.936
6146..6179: 1.975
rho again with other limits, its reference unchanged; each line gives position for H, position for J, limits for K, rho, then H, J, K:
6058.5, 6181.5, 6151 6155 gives 0.225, 0.94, 1.15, 1.02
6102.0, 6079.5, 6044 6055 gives 0.213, 0.98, 0.91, 0.92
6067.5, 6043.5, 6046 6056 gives 0.215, 0.83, 0.98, 0.91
